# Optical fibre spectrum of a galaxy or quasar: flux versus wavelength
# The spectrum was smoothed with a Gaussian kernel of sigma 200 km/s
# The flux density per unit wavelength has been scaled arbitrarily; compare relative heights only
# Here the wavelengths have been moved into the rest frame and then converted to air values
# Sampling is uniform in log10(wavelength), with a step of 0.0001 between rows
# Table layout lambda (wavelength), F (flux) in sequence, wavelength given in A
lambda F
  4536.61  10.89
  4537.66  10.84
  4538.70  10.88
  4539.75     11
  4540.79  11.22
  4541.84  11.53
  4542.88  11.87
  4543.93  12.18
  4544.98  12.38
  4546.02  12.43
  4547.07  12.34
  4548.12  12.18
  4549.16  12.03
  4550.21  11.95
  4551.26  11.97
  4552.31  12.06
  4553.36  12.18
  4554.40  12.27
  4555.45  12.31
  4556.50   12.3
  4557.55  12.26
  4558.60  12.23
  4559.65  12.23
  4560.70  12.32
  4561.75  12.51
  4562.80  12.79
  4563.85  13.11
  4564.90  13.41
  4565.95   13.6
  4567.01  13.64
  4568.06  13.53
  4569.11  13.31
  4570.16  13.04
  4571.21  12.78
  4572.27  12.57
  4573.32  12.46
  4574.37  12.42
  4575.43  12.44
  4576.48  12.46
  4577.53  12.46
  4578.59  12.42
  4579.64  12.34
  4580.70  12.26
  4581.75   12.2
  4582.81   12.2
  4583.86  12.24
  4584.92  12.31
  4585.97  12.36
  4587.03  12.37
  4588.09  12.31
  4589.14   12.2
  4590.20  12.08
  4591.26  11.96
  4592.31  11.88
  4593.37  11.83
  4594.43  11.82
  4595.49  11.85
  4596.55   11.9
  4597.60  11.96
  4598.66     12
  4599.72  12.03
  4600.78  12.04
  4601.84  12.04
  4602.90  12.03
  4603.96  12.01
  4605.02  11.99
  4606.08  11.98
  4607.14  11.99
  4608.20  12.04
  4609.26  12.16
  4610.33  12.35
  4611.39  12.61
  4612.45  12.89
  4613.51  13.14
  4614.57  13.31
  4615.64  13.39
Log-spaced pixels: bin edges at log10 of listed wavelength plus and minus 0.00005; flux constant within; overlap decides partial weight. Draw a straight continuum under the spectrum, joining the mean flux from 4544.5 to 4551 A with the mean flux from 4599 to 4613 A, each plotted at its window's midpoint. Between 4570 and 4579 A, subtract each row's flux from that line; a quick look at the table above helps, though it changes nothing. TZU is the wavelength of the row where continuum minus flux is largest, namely 4574.37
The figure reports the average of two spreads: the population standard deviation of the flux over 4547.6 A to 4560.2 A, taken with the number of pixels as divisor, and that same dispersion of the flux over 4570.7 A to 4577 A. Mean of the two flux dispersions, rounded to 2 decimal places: 0.12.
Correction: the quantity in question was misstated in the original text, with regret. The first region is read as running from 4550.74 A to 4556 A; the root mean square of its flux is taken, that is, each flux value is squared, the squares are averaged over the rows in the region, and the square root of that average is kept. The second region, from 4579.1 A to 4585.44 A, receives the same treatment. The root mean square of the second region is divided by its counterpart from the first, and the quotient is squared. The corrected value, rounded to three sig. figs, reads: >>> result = 1.02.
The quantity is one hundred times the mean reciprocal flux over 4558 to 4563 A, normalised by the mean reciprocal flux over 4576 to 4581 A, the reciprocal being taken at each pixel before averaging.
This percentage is 100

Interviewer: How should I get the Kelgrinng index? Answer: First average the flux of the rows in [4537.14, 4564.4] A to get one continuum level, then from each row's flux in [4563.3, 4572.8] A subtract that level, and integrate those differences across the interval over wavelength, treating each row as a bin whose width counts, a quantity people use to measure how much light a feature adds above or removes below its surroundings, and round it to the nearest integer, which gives 11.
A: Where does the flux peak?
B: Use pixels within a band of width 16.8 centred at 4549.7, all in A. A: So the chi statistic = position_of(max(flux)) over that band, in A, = 4546.02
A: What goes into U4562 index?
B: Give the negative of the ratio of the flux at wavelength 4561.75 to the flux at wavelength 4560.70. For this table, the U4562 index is -1.02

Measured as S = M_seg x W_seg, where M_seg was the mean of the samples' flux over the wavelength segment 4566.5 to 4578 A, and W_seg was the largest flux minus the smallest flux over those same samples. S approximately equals 16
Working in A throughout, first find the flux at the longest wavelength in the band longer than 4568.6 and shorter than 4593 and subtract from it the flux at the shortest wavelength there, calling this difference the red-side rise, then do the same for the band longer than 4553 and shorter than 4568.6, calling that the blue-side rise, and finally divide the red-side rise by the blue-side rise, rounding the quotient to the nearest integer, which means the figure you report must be -1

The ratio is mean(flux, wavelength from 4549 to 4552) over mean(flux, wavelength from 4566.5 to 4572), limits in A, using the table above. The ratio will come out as 0.90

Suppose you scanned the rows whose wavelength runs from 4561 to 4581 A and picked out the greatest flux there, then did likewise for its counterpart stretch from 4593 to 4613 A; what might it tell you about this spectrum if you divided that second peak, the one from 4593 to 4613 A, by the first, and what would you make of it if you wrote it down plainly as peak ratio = 0.95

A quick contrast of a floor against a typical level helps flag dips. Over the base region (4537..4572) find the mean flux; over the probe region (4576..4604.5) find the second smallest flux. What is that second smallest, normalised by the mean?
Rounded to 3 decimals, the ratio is 0.960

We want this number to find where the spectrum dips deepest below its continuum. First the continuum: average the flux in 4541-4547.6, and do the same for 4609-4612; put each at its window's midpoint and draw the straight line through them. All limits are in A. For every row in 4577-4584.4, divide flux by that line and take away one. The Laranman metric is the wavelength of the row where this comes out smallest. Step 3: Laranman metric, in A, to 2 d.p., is 4582.81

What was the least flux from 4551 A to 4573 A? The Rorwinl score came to 11.97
